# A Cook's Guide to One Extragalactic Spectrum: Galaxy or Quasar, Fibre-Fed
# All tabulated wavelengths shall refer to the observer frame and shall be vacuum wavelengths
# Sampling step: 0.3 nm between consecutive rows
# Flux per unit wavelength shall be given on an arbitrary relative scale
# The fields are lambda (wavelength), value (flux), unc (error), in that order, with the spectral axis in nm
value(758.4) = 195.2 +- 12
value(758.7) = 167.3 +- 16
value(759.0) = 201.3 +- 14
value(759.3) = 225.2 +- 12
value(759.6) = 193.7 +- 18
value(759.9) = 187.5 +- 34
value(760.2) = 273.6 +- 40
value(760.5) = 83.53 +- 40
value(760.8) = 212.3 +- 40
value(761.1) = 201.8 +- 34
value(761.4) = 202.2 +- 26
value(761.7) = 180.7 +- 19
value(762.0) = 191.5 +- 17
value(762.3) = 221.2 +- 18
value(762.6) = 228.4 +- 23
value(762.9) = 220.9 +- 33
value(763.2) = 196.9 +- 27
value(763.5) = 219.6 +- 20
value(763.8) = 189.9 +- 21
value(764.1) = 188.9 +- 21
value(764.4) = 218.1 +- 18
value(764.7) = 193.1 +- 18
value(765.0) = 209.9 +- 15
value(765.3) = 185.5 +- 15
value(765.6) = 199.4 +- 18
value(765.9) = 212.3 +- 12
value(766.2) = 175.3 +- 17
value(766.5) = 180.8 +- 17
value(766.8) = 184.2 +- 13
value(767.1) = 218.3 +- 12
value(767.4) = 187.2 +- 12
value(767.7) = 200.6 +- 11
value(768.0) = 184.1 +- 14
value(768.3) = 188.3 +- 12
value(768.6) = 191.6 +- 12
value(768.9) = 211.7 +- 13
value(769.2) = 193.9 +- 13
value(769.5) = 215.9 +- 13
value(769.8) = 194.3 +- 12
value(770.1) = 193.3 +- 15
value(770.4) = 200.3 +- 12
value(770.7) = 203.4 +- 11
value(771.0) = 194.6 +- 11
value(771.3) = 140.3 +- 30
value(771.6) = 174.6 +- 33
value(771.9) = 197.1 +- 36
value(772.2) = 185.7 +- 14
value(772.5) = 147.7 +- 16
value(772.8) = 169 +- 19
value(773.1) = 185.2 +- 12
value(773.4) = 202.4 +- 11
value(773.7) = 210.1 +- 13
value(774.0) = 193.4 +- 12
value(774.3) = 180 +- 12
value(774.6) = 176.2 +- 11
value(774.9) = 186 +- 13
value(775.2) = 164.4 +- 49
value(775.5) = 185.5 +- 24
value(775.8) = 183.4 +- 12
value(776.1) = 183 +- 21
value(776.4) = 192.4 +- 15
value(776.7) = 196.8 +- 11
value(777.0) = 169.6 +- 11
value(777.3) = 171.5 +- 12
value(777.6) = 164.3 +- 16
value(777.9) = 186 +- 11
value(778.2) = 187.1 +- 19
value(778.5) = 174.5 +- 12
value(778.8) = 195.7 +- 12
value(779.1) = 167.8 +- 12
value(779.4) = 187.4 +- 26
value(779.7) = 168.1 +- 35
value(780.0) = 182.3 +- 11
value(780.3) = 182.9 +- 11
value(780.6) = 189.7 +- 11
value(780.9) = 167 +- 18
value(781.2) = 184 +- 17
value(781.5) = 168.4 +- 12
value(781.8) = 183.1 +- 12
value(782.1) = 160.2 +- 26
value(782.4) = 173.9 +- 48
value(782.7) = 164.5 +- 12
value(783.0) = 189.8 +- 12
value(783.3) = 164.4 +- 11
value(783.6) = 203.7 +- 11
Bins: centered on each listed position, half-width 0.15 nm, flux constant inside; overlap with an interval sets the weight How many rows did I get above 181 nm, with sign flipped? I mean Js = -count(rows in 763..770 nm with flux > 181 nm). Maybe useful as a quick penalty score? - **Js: -21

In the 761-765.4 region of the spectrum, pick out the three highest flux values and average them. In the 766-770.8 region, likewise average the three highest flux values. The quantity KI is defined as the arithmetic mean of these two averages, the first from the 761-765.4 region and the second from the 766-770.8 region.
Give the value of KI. 219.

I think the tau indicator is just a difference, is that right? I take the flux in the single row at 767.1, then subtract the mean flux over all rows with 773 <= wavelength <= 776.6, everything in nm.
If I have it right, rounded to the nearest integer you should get 31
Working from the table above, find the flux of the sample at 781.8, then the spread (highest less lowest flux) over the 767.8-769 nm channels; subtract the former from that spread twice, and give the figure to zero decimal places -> -339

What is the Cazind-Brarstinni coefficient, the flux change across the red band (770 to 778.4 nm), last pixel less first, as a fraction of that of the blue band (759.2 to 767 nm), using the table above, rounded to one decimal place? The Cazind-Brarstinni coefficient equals 0.2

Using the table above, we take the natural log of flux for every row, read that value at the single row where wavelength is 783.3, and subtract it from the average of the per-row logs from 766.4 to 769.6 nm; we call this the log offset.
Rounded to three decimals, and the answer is 0.174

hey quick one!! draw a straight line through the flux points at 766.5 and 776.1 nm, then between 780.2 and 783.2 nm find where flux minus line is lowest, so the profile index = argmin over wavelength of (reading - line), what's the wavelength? 782.1 nm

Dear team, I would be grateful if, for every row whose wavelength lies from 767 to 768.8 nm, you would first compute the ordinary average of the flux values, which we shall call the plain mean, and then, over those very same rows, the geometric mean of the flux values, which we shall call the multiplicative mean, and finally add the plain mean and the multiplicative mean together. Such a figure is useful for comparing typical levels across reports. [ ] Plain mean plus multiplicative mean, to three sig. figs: 390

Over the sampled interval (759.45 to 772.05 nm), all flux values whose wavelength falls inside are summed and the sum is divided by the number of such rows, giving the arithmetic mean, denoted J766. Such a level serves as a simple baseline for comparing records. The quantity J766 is 196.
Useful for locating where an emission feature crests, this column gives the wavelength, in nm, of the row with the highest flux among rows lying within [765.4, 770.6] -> 767.1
